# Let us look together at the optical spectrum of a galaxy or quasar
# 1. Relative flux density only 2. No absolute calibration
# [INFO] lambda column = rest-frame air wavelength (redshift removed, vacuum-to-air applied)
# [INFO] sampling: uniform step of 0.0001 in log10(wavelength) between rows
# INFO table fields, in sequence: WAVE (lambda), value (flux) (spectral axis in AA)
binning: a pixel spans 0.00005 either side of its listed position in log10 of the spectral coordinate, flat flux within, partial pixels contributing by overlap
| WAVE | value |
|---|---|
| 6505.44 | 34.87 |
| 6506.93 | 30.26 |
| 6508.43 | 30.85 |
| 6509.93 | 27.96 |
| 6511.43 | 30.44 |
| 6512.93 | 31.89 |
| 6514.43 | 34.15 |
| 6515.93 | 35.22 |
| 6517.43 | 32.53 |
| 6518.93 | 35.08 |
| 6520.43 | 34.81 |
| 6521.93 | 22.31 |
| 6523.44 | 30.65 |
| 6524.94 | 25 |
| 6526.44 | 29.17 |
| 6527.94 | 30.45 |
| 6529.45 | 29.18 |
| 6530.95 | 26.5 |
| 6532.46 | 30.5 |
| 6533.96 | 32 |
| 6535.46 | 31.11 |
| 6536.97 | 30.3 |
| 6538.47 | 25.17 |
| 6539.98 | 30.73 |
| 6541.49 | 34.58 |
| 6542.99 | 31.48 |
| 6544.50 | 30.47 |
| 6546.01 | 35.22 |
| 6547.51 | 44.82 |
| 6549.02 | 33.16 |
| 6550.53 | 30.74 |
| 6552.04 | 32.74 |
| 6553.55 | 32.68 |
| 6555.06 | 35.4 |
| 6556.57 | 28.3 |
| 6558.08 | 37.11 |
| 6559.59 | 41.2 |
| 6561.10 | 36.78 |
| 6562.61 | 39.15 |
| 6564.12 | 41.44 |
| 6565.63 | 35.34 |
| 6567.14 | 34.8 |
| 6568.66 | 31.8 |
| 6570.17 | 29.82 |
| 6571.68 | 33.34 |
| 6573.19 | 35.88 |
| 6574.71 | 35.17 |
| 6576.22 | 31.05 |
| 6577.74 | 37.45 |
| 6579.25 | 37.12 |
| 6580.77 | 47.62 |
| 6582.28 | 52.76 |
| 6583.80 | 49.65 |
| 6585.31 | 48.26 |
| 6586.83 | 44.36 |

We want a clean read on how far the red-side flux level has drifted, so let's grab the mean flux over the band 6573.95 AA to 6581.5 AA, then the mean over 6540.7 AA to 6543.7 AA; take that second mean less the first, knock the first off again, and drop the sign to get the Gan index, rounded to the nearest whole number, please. 42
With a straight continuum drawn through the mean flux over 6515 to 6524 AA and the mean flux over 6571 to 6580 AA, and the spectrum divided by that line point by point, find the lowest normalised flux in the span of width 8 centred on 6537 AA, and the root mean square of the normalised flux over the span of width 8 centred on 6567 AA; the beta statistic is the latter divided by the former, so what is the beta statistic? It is 1.32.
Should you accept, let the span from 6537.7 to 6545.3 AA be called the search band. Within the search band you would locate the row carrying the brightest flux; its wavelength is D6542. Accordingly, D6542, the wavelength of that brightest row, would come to 6541.49 AA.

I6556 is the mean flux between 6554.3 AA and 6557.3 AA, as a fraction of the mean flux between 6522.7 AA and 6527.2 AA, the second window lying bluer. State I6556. 1.13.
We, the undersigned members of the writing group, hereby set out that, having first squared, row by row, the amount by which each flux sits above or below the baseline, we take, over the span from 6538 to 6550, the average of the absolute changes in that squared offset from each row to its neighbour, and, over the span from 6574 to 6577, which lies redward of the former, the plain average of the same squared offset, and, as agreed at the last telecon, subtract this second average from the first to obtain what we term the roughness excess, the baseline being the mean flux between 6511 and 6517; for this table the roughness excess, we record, 44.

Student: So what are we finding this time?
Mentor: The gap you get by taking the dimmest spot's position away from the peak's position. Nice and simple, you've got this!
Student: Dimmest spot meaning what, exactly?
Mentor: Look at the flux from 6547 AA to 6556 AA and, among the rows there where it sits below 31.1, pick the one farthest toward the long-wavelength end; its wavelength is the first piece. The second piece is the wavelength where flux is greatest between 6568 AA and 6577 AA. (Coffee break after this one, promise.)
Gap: 22.7 AA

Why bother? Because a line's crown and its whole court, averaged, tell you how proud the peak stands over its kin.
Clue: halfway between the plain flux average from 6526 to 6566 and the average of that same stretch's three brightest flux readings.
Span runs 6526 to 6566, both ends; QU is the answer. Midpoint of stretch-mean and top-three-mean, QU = 37.8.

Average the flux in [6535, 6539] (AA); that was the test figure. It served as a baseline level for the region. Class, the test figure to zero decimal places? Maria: 29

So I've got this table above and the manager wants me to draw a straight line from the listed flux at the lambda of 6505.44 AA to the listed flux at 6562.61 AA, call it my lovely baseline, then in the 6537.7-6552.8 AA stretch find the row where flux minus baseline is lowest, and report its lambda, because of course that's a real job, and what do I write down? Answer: 6538.47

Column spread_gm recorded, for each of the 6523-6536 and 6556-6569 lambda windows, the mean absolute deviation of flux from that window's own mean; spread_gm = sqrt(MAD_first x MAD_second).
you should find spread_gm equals 2.4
